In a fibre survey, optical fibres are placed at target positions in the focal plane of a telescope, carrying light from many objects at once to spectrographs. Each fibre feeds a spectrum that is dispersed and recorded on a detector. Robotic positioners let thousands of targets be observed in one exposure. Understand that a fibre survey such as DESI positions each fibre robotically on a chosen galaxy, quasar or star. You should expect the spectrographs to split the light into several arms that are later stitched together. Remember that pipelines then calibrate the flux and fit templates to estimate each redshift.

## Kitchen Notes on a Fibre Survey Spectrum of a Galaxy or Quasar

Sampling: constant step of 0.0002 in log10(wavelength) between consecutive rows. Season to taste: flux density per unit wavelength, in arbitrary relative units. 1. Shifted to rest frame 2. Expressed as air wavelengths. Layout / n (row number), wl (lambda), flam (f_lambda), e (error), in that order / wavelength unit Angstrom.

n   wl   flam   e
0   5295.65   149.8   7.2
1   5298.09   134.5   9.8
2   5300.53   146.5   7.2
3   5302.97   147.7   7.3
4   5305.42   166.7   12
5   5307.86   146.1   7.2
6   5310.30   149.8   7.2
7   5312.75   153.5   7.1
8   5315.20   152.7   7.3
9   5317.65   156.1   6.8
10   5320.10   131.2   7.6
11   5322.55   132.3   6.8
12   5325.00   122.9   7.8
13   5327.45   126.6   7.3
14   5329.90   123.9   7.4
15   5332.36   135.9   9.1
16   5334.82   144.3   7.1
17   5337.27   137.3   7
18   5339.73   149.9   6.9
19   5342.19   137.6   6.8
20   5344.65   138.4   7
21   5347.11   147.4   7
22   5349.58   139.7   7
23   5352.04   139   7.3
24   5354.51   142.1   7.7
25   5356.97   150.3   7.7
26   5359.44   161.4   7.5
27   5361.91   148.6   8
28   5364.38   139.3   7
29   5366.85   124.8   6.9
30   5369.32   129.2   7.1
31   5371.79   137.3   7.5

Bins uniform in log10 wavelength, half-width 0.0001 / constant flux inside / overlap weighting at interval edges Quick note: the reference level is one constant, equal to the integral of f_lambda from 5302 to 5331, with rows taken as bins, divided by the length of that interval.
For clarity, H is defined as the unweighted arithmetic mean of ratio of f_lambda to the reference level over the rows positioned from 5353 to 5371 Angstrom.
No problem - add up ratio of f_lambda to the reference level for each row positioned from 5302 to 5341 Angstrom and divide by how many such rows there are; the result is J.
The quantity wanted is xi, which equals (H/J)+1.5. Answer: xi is 2.50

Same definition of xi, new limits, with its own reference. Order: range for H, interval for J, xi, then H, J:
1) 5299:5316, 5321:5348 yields 2.62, 1.07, 0.95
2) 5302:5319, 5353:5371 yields 2.58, 1.08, 1.00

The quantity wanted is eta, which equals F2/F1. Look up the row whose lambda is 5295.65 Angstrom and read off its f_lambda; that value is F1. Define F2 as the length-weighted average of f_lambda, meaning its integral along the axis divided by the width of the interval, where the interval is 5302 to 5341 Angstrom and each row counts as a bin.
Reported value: 0.95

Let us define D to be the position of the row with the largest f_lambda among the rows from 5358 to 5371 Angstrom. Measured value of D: 5359.44 Angstrom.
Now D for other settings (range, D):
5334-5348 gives 5339.73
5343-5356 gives 5347.11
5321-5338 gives 5334.82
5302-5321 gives 5305.42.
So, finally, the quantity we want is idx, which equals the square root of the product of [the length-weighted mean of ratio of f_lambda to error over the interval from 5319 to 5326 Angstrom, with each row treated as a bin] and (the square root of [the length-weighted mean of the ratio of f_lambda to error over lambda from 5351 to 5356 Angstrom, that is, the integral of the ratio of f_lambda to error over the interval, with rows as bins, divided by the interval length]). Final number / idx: 8.7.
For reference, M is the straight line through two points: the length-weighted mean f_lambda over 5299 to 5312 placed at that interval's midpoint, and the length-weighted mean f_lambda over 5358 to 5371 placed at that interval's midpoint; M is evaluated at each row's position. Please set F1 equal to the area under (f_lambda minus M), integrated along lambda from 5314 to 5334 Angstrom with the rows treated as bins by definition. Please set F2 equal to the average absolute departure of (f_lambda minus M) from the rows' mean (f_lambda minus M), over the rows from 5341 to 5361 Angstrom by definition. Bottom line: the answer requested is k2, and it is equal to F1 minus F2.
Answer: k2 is -256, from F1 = -249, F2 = 6.9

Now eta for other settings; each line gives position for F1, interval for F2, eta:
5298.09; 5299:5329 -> 1.07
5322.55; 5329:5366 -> 1.08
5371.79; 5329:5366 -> 1.04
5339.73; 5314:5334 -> 0.90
